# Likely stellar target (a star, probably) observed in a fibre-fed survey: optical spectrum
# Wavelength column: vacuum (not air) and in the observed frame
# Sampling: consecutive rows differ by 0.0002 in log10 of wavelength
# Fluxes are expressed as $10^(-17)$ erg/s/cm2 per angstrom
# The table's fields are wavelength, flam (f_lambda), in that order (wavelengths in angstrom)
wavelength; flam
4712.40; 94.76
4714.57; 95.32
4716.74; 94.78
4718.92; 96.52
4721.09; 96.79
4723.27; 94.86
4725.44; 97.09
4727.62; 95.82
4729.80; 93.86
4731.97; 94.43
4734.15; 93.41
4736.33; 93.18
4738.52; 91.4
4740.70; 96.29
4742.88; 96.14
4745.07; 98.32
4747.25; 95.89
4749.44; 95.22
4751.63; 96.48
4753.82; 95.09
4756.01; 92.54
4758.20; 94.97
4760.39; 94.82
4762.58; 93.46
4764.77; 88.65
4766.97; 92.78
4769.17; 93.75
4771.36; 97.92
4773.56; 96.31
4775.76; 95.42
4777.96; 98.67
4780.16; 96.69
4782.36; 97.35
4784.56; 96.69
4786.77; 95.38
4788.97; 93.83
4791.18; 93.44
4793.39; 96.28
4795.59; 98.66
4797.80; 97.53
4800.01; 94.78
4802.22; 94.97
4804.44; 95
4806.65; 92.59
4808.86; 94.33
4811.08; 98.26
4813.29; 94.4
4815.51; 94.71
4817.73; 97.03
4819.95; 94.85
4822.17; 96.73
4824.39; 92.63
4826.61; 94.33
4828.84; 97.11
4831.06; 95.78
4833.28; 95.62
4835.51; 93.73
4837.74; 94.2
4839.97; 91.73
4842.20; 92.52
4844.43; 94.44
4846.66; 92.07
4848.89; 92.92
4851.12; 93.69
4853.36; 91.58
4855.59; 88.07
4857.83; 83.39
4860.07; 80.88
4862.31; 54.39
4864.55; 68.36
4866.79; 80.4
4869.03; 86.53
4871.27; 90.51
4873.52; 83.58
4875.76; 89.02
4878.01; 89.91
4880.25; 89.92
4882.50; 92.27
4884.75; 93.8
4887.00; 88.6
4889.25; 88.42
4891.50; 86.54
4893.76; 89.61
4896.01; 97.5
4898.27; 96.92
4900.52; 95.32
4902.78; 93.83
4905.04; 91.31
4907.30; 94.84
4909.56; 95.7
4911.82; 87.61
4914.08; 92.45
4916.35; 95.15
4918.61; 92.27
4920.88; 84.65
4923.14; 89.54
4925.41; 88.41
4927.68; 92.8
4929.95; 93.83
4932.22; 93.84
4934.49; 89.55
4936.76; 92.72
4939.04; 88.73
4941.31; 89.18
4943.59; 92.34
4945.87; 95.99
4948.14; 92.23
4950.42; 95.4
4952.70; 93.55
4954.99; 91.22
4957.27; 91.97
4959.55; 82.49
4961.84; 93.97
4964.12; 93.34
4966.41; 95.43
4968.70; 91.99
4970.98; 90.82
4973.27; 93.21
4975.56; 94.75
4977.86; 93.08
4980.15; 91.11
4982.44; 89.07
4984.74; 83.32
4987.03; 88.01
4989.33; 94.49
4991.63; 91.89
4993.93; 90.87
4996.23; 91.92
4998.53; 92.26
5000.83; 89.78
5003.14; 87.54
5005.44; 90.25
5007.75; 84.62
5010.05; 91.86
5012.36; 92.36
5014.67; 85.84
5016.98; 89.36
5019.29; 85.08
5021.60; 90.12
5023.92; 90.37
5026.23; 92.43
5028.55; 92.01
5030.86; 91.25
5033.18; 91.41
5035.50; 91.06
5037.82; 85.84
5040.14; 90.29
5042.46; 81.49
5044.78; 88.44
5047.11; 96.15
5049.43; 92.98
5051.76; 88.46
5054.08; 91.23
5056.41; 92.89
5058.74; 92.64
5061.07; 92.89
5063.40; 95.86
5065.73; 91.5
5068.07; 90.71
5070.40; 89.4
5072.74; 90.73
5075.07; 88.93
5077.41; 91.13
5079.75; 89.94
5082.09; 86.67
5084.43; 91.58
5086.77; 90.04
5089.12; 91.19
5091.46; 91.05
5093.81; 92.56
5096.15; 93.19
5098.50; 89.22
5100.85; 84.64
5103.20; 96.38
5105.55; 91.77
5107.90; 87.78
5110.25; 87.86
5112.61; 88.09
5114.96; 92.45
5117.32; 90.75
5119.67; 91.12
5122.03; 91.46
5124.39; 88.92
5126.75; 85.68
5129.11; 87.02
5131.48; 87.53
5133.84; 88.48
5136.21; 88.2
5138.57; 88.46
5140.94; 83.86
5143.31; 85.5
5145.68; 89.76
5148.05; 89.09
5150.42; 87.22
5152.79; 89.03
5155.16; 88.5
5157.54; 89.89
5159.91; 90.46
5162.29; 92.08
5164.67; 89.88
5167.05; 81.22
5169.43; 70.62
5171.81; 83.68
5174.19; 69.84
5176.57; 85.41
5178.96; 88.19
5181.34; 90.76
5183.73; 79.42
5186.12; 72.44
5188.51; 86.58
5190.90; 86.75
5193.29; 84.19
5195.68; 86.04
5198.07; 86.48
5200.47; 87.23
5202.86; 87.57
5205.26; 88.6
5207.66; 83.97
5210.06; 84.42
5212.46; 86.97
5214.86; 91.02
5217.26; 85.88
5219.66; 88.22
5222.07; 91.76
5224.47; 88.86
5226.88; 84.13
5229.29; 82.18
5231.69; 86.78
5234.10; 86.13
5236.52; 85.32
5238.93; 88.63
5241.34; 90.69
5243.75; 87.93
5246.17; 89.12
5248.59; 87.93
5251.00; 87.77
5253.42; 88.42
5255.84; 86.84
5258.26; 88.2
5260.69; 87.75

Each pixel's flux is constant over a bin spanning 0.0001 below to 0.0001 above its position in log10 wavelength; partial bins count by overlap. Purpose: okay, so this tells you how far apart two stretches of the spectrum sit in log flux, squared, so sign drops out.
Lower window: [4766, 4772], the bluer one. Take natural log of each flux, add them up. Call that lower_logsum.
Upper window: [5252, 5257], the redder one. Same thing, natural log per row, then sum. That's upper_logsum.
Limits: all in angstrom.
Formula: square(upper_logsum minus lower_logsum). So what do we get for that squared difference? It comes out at 22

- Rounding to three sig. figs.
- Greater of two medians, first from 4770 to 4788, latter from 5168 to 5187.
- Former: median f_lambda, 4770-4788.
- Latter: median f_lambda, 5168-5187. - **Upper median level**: 96.7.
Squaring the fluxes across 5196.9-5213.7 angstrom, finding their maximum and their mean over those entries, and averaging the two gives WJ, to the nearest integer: 7664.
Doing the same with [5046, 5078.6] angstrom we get 8840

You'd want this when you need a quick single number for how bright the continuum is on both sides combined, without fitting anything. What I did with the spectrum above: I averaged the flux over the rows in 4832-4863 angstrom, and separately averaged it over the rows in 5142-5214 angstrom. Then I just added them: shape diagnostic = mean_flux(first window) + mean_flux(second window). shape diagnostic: 174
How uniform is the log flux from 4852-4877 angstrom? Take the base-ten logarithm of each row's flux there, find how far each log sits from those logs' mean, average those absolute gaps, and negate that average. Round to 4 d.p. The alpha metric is -0.0446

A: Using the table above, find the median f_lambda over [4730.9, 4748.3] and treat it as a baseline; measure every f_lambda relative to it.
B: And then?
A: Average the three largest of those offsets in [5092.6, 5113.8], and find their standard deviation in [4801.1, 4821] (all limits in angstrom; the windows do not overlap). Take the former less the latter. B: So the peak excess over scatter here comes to -2.7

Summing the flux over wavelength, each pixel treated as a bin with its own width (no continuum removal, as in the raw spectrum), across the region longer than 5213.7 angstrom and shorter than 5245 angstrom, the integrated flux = 2739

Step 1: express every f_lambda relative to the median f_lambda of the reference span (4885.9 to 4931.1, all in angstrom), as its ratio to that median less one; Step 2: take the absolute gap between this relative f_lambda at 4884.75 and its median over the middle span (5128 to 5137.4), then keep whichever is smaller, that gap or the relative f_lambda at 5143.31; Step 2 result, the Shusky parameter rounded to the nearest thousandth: -0.074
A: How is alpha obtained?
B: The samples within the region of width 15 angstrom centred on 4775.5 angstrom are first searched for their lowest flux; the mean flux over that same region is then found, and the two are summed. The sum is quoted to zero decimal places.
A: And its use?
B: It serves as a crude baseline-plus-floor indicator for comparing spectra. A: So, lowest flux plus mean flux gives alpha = 190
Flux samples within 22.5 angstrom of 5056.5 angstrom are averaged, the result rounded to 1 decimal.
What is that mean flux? 90.7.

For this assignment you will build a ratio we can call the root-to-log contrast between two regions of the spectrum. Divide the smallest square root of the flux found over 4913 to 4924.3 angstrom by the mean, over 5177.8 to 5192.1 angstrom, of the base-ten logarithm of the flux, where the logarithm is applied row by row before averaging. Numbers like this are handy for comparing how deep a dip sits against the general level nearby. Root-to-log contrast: 4.78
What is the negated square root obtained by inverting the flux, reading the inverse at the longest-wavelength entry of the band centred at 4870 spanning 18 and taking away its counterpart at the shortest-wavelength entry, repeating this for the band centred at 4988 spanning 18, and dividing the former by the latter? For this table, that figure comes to -8.7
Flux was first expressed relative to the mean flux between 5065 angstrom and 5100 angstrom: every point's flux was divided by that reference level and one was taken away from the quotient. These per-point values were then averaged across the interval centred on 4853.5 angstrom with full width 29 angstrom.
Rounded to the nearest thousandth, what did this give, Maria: -0.061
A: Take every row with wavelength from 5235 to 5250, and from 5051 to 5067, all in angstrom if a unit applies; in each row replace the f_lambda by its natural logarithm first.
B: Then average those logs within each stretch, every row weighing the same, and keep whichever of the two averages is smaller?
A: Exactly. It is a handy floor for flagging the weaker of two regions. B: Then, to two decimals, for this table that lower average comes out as 4.48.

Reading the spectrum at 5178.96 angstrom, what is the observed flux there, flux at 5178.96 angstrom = 88.19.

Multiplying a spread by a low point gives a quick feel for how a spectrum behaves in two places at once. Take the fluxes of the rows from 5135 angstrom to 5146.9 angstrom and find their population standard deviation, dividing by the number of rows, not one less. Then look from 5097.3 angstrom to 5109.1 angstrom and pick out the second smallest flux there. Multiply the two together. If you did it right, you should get 189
